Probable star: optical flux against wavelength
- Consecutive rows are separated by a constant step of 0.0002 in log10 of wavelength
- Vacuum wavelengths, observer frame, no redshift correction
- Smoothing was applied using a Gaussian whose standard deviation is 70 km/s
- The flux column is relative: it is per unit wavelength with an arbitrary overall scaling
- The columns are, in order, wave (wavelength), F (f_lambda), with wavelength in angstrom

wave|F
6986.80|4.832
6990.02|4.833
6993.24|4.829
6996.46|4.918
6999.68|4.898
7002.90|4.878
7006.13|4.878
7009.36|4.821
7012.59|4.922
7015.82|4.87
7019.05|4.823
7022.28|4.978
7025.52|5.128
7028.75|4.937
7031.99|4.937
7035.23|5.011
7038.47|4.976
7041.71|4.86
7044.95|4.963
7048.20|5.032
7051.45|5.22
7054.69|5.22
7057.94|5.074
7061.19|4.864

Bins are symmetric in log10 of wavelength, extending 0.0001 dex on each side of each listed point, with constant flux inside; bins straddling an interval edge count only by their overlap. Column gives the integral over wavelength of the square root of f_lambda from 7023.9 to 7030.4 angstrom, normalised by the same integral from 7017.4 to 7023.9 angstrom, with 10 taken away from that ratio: -8.99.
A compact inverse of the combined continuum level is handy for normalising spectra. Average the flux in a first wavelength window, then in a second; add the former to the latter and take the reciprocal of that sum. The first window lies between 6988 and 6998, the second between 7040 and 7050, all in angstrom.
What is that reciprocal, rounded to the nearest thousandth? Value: 0.102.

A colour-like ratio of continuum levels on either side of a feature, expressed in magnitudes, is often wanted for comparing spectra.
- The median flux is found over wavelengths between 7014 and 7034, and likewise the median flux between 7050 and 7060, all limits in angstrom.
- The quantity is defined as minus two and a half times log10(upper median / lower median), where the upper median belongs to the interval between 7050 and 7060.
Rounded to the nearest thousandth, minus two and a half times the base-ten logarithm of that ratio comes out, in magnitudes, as -0.061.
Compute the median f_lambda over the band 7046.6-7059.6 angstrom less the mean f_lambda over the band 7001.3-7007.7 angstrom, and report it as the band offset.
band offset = 0.27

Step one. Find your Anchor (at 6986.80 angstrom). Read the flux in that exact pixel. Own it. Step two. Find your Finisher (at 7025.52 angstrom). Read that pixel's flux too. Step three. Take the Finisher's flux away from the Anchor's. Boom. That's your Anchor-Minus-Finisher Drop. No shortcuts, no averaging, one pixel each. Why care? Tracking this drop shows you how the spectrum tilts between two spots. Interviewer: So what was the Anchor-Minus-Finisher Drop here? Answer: -0.30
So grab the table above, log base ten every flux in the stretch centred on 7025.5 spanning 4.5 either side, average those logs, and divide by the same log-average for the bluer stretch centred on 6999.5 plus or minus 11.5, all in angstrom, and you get 1.02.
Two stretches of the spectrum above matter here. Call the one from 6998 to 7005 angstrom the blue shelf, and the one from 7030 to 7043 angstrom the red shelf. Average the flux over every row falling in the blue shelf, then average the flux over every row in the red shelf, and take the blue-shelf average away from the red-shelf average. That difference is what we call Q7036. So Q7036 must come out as 0.058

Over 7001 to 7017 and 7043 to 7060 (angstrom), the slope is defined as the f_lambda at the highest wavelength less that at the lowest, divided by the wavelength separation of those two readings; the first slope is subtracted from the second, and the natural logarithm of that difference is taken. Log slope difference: -4.7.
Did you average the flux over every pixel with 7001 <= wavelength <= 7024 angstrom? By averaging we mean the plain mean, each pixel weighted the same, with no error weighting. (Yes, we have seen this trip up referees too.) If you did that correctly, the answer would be 4.88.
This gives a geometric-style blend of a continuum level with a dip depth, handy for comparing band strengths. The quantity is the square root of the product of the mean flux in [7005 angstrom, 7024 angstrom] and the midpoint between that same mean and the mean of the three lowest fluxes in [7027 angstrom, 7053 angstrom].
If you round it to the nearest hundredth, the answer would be 4.89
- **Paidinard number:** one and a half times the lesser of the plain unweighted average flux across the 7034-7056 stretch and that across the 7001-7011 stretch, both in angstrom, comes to 7.29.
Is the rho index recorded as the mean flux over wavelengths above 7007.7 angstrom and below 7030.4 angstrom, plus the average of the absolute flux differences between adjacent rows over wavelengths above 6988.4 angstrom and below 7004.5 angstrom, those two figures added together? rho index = 4.96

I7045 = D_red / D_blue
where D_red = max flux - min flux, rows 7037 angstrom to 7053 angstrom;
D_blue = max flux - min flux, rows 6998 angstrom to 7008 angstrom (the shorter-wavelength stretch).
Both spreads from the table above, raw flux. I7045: 18.0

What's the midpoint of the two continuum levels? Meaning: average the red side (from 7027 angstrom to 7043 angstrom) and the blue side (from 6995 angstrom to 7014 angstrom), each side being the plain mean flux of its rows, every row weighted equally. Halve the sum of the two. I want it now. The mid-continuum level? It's 4.92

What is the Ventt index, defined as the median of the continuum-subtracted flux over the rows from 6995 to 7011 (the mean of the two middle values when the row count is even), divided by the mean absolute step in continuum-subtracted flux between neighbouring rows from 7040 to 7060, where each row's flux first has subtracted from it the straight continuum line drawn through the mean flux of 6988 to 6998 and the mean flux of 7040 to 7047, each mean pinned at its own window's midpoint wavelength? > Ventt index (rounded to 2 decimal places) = 0.08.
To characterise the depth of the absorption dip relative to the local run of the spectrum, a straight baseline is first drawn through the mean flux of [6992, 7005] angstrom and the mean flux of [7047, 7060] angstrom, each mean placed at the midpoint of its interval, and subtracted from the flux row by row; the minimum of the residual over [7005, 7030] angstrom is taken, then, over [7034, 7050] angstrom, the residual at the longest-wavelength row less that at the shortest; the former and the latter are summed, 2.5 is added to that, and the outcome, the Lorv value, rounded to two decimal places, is 2.31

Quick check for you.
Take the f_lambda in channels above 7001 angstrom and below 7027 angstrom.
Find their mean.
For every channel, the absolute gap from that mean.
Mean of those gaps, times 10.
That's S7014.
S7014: 0.73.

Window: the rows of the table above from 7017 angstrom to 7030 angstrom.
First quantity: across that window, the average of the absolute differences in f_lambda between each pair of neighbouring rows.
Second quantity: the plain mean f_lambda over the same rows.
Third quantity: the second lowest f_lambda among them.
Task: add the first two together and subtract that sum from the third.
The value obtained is -0.19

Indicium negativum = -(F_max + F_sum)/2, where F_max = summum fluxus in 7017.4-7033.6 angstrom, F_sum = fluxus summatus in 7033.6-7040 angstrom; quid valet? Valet -8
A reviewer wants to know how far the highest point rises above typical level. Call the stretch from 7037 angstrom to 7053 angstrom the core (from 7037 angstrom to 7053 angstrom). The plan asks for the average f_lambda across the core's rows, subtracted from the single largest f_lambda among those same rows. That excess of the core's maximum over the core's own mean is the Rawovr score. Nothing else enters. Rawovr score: 0.21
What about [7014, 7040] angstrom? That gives 0.17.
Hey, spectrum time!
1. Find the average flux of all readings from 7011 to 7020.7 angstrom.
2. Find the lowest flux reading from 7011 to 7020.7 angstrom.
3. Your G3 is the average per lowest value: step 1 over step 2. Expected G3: 1.01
